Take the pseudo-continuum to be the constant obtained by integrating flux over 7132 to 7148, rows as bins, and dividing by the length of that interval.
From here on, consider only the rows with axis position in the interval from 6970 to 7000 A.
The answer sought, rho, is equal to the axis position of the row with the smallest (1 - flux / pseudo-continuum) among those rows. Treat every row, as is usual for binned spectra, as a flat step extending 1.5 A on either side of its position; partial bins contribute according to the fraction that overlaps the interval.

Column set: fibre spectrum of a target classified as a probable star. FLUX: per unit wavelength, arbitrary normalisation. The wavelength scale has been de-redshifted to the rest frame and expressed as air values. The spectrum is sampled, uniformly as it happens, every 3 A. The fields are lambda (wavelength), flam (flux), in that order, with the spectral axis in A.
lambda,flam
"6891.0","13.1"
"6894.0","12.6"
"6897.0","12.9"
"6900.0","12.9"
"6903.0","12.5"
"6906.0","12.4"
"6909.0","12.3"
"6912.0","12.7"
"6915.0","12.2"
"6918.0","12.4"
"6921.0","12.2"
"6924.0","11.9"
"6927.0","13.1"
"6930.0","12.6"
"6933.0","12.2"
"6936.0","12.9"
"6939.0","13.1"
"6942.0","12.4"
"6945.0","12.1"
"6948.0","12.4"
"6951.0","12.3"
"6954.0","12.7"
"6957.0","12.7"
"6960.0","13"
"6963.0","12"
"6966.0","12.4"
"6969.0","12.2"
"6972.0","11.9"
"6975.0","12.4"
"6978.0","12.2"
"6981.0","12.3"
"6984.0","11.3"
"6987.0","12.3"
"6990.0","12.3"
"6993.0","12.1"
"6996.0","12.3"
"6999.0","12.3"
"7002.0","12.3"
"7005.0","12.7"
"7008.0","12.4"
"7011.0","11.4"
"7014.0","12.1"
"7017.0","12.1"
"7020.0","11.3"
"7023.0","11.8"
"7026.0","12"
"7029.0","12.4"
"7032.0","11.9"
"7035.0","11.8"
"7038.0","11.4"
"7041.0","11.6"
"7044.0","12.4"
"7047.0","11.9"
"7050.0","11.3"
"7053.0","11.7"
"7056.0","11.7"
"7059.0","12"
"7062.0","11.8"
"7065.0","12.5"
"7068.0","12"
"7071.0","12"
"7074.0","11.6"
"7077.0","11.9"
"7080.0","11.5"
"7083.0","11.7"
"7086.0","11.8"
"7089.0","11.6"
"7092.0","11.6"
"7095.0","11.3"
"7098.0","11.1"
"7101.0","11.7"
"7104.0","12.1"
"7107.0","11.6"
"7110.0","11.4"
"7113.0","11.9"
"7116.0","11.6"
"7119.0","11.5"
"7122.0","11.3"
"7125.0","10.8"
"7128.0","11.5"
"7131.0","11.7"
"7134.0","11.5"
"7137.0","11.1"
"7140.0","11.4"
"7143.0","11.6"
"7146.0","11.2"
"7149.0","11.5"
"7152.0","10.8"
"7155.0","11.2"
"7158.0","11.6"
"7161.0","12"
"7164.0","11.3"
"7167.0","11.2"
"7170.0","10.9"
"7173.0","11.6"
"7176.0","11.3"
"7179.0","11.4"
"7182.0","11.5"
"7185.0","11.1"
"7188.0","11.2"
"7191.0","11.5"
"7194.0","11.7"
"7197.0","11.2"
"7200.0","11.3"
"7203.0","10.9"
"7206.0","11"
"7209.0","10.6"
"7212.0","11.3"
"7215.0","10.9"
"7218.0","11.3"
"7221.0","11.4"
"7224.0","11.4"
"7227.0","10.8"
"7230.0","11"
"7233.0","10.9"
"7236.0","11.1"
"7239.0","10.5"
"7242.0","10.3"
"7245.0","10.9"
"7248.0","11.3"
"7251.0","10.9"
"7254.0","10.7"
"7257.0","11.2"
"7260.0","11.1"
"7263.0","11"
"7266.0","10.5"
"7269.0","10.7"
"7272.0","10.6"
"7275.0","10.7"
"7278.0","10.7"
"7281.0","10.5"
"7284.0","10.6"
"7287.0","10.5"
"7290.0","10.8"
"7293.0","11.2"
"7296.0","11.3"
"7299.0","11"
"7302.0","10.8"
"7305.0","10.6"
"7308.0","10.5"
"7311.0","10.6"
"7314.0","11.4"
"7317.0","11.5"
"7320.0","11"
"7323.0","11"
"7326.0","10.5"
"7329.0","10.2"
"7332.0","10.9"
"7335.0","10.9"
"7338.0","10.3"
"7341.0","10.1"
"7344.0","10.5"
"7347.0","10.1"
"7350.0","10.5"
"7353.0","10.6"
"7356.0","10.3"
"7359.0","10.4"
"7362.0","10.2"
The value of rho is 6975.0 A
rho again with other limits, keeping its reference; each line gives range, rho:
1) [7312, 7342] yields 7317.0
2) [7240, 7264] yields 7248.0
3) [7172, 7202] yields 7194.0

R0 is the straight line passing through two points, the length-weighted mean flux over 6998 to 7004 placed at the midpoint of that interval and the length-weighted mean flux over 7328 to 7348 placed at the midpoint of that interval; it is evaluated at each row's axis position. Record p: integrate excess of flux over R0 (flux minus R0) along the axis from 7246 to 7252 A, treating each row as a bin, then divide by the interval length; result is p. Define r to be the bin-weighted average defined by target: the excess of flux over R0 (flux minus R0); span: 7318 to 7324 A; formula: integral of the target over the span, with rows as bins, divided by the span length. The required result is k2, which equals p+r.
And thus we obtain 0.7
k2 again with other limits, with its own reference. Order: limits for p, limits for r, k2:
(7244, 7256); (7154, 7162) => 0.2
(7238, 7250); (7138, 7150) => -0.3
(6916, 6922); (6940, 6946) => -0.8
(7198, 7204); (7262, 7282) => -0.2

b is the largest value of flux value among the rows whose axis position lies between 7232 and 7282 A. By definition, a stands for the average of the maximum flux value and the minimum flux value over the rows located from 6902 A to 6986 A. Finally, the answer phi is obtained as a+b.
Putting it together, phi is 23.5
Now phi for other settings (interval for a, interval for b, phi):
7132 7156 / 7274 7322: 22.7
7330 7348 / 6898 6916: 23.4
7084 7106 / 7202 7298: 23.0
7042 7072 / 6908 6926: 24.6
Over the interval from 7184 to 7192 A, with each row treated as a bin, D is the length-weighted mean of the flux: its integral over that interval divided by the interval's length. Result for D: 11.3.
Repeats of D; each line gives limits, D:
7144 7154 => 11.2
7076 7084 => 11.7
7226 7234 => 10.9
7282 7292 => 10.7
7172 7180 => 11.4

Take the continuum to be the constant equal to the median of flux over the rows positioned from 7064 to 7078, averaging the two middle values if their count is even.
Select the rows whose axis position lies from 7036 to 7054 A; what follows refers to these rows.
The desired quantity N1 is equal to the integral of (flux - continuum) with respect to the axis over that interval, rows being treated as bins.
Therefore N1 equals -5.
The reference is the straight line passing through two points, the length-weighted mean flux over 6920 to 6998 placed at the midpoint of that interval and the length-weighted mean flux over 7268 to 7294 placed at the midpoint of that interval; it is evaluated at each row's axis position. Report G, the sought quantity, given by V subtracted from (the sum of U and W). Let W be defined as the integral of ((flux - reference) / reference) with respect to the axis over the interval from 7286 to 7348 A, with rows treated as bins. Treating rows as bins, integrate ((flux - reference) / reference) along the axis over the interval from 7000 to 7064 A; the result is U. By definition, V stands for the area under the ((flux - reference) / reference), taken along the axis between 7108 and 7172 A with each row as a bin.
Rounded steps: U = -0.36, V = -0.2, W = 1.5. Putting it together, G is 1.3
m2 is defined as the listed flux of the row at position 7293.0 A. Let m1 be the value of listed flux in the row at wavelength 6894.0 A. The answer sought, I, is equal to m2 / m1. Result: 0.89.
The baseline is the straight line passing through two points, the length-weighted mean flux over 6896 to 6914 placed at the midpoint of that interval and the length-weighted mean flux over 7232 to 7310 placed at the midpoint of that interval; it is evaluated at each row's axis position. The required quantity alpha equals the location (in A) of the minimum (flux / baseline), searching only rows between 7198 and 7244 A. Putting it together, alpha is 7242.0 A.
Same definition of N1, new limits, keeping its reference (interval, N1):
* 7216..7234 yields -16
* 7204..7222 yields -17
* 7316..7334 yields -21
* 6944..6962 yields 10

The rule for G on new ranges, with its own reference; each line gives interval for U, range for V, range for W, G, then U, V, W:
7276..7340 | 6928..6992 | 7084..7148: 1.1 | 1.48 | 0.1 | -0.3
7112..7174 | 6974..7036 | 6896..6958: 0.0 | -0.11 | -0.2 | 0.0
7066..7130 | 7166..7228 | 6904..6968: -0.7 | -0.20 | 0.5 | 0.0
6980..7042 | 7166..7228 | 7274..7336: 0.5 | -0.43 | 0.5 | 1.5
